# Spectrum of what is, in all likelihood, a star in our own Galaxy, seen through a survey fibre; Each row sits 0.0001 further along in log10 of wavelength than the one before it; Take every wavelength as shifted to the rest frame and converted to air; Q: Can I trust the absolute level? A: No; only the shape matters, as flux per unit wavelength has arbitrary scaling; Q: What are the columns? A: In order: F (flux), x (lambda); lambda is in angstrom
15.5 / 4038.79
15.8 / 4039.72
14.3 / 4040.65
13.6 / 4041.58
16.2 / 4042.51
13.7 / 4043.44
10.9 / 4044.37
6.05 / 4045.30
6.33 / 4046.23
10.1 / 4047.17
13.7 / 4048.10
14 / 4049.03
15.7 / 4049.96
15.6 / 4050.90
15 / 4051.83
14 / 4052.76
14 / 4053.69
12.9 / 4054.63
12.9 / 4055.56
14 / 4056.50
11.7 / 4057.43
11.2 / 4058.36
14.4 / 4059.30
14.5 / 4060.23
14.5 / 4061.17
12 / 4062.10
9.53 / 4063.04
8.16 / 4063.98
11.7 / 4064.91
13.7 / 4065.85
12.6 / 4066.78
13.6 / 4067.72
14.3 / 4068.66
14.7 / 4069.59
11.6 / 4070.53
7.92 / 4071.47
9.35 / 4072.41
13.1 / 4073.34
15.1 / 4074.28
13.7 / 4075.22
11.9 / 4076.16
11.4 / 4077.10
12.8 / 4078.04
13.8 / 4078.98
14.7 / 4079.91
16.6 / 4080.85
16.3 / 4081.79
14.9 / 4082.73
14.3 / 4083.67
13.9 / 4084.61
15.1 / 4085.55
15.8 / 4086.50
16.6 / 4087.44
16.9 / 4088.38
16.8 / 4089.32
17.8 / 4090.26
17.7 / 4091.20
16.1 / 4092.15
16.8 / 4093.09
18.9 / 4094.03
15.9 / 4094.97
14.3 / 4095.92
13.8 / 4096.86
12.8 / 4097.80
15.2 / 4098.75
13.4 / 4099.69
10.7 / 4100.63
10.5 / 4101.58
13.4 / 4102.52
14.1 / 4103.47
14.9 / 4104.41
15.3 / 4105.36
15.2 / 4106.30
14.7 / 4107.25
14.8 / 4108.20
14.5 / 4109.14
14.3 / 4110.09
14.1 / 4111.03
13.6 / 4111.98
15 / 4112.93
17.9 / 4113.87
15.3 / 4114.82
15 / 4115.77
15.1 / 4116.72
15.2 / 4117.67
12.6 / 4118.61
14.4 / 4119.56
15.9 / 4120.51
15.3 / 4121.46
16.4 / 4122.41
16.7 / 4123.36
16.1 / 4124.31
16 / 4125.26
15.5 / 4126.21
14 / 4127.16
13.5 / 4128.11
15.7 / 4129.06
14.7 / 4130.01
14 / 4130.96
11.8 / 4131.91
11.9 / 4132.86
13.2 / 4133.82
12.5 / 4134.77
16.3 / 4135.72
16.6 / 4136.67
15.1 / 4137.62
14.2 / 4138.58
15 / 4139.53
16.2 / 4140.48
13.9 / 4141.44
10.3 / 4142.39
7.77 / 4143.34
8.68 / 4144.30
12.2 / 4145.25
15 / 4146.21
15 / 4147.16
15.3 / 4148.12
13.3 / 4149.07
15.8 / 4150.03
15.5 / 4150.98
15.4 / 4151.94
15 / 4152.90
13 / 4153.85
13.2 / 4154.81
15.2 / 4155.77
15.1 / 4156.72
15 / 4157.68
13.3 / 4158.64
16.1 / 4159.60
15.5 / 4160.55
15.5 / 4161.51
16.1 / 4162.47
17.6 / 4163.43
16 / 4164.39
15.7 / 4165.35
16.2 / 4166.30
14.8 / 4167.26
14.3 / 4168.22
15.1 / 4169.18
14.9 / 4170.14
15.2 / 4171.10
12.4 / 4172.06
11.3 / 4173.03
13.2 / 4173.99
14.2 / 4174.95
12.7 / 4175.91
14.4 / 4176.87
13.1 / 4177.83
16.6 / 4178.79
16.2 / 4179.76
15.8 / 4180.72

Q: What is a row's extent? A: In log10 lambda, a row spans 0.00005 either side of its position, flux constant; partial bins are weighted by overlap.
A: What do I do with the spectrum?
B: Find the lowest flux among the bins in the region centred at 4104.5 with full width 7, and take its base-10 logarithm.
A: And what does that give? 1.02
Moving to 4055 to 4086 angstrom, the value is 0.90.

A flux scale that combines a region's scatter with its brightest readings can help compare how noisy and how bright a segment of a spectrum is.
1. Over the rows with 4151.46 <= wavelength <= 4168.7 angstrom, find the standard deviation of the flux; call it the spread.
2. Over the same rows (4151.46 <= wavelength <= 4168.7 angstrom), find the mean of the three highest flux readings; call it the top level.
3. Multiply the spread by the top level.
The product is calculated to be 19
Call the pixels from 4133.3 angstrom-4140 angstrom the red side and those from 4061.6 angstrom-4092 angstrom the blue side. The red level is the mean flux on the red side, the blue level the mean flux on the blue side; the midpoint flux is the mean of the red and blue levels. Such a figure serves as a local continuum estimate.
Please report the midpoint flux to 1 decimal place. 14.2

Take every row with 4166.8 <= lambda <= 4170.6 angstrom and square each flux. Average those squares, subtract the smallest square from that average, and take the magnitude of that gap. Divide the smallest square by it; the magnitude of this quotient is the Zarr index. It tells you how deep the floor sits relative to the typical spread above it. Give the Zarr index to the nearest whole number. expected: 15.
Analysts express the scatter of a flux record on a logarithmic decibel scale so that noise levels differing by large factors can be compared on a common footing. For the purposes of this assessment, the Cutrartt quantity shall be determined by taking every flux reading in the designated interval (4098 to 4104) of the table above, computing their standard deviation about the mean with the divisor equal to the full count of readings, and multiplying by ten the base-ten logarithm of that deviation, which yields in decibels 2.4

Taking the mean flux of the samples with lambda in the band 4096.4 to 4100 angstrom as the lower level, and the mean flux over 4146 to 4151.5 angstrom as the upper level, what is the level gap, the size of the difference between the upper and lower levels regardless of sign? 1.2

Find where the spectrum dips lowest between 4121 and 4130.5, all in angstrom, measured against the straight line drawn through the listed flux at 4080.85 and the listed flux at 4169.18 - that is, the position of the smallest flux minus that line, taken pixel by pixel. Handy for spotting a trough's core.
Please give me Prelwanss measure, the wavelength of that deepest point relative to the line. 4128.11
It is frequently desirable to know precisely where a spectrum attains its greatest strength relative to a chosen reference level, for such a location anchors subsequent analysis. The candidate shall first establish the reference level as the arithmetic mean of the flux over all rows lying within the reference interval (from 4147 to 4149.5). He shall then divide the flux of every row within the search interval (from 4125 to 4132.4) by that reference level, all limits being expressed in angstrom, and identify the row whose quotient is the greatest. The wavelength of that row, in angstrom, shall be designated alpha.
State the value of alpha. 4125.26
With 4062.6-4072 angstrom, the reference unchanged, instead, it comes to 4069.59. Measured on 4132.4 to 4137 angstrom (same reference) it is 4136.67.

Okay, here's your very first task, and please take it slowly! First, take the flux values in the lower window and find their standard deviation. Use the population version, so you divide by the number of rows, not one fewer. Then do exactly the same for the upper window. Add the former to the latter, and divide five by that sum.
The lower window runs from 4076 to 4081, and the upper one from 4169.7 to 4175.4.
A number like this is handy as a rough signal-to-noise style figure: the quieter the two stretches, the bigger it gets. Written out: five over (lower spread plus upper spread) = 1.6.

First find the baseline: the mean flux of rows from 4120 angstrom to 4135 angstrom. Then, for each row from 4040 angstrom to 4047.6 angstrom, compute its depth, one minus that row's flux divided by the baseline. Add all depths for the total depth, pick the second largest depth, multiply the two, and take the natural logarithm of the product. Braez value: 0.0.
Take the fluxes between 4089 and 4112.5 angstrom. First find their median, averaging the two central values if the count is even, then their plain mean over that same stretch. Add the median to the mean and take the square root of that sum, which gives 5.43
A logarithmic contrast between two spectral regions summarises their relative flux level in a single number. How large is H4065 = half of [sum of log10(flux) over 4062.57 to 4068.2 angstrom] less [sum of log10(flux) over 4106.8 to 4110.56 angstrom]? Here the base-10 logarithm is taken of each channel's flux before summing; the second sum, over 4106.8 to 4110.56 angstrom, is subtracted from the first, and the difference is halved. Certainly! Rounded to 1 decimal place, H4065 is 0.8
